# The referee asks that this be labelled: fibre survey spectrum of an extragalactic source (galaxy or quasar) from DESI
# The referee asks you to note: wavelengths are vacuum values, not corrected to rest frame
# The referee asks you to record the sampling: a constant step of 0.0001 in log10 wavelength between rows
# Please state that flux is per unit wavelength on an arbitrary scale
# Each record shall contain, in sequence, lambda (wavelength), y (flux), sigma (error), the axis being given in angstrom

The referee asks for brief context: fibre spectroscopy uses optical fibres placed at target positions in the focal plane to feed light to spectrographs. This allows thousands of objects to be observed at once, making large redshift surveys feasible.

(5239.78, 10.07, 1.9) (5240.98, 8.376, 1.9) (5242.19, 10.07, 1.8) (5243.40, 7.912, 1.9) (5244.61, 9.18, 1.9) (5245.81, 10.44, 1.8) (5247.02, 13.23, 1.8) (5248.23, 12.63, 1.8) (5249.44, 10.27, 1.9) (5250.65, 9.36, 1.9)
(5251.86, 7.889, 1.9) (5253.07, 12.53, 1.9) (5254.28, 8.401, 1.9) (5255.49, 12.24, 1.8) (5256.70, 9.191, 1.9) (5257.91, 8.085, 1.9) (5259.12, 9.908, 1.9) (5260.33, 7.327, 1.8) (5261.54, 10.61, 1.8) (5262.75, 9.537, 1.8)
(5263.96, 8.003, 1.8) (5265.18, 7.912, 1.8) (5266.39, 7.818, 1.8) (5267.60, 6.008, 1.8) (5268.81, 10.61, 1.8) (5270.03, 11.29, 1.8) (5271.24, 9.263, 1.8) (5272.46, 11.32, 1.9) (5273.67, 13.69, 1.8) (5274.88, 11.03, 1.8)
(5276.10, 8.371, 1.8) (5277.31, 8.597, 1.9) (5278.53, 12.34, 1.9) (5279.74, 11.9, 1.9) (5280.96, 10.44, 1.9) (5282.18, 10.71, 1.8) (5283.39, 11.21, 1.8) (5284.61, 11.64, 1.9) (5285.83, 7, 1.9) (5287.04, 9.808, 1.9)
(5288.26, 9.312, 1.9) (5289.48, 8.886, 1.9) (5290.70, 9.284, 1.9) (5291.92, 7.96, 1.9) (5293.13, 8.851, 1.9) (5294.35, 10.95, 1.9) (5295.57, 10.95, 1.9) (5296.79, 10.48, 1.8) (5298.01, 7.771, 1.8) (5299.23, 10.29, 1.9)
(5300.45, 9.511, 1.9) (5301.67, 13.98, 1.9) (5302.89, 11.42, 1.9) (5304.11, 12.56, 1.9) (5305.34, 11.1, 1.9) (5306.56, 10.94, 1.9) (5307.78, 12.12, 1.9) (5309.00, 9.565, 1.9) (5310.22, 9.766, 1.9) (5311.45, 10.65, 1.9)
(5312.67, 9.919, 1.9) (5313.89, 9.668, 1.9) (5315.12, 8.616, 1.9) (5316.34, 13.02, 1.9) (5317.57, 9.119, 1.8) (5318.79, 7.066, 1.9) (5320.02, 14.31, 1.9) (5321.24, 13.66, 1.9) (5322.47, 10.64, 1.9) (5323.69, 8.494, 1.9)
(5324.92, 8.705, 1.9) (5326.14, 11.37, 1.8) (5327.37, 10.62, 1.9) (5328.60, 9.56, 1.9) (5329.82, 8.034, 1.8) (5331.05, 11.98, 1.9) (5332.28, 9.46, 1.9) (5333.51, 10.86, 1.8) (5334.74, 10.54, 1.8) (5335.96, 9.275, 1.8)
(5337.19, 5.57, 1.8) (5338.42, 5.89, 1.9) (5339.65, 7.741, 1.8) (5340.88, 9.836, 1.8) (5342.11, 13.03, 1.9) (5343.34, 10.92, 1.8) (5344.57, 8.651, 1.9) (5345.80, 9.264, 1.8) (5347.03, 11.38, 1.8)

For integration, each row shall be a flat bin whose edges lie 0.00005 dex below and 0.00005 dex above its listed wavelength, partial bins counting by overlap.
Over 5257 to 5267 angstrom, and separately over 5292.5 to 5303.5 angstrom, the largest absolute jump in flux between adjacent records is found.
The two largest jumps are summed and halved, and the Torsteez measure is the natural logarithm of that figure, 1.35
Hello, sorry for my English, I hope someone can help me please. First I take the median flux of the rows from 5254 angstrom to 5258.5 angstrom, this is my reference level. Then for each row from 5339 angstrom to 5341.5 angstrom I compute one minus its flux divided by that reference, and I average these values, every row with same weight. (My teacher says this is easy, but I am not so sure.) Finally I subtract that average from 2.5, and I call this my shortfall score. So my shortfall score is 2.50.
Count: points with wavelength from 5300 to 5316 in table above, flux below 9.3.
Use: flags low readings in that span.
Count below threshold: 1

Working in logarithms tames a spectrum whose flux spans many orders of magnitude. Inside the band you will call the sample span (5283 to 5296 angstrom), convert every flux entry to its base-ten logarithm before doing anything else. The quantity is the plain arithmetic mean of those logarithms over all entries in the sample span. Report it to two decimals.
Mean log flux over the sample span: 0.98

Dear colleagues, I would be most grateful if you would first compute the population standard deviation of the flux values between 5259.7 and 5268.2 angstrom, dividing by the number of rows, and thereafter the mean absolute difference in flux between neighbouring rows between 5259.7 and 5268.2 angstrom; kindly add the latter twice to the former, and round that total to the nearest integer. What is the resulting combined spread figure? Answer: 4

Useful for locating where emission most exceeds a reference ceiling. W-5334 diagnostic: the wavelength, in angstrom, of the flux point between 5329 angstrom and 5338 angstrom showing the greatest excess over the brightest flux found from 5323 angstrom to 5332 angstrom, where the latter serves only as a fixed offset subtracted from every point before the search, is 5331.05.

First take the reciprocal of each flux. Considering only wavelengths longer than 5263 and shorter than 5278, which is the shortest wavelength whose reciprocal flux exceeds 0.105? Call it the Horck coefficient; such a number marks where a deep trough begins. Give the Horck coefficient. 5263.96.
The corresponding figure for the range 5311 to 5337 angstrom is 5315.12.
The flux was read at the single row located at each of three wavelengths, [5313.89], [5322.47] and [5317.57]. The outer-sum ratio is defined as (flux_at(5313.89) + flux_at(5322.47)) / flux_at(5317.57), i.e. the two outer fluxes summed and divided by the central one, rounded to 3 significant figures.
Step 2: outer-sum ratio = 2.23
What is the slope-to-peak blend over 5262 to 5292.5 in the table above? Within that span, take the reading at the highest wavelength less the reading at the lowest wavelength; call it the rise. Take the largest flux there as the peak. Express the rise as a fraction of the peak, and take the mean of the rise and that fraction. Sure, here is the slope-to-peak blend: -1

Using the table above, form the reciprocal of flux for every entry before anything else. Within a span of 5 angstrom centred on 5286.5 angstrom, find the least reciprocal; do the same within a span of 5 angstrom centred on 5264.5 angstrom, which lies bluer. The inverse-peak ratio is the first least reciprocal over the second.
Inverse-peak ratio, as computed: 0.82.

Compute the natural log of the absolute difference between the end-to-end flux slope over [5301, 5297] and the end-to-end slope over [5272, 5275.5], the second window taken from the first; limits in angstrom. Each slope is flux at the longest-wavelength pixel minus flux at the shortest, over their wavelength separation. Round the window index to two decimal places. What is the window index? -0.18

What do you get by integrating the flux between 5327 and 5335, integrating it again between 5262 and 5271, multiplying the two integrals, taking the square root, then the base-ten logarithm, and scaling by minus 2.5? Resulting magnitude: -4.76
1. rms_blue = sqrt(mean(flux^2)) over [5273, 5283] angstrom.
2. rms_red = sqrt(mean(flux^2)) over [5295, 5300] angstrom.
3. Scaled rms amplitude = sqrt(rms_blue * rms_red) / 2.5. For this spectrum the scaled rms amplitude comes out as 4.19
